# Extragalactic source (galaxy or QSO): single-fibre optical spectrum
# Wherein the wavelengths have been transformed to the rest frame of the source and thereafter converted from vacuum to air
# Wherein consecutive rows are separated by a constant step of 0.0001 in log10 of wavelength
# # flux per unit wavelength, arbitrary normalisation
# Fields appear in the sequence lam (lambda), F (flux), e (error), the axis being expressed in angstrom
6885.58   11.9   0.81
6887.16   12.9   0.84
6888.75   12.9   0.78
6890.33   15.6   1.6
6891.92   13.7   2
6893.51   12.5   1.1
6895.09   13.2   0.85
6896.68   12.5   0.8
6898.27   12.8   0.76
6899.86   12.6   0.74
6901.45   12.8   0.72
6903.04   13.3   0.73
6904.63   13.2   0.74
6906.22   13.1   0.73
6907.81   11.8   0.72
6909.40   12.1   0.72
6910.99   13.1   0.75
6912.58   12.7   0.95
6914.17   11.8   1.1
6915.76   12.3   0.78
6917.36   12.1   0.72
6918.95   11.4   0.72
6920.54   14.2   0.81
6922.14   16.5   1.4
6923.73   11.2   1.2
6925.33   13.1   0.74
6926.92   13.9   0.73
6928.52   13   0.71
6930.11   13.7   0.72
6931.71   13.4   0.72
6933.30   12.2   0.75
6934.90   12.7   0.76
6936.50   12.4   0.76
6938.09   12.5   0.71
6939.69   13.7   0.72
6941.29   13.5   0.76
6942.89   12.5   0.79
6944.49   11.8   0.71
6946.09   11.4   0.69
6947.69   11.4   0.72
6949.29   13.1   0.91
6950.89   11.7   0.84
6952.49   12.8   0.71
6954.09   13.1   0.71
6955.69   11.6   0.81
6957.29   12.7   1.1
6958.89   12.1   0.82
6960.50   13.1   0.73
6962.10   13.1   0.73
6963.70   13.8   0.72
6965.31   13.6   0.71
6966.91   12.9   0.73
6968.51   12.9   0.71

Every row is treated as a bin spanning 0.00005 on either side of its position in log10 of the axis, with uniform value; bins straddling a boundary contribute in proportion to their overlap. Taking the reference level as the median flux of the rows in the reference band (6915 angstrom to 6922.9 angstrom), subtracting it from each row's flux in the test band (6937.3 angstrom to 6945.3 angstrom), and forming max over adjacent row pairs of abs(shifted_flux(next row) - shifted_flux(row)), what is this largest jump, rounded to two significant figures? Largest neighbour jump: 1.2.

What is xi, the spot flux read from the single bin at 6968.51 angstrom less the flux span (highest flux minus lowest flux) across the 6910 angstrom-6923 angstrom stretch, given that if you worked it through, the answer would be 7.8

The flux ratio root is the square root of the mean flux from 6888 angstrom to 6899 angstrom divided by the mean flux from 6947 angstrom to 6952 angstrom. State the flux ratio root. 1.05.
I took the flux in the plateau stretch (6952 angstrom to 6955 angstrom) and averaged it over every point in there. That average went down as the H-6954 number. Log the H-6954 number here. 12.9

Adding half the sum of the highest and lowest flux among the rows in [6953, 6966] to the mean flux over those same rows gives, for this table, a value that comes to 25.6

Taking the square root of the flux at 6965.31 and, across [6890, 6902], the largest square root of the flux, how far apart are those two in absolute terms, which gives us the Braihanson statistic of 0.26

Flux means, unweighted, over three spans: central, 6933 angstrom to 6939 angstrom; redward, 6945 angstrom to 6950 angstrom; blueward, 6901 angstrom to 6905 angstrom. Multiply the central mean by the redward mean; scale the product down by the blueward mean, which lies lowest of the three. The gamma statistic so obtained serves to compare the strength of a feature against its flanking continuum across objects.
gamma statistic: 11.4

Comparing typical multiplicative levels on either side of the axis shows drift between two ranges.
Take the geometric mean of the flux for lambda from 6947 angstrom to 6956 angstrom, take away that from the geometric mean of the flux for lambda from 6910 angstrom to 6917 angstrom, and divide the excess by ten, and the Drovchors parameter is 0.020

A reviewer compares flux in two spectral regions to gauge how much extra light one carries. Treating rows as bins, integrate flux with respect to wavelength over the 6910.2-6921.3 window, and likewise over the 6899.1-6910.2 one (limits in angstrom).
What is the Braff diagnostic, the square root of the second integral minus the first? 1.4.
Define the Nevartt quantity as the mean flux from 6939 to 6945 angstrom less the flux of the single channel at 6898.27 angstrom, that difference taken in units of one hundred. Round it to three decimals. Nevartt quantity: 0.001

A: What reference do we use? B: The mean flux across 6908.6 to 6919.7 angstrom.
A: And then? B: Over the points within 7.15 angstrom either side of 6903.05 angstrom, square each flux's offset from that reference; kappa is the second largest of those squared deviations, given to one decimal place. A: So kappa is 1.0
